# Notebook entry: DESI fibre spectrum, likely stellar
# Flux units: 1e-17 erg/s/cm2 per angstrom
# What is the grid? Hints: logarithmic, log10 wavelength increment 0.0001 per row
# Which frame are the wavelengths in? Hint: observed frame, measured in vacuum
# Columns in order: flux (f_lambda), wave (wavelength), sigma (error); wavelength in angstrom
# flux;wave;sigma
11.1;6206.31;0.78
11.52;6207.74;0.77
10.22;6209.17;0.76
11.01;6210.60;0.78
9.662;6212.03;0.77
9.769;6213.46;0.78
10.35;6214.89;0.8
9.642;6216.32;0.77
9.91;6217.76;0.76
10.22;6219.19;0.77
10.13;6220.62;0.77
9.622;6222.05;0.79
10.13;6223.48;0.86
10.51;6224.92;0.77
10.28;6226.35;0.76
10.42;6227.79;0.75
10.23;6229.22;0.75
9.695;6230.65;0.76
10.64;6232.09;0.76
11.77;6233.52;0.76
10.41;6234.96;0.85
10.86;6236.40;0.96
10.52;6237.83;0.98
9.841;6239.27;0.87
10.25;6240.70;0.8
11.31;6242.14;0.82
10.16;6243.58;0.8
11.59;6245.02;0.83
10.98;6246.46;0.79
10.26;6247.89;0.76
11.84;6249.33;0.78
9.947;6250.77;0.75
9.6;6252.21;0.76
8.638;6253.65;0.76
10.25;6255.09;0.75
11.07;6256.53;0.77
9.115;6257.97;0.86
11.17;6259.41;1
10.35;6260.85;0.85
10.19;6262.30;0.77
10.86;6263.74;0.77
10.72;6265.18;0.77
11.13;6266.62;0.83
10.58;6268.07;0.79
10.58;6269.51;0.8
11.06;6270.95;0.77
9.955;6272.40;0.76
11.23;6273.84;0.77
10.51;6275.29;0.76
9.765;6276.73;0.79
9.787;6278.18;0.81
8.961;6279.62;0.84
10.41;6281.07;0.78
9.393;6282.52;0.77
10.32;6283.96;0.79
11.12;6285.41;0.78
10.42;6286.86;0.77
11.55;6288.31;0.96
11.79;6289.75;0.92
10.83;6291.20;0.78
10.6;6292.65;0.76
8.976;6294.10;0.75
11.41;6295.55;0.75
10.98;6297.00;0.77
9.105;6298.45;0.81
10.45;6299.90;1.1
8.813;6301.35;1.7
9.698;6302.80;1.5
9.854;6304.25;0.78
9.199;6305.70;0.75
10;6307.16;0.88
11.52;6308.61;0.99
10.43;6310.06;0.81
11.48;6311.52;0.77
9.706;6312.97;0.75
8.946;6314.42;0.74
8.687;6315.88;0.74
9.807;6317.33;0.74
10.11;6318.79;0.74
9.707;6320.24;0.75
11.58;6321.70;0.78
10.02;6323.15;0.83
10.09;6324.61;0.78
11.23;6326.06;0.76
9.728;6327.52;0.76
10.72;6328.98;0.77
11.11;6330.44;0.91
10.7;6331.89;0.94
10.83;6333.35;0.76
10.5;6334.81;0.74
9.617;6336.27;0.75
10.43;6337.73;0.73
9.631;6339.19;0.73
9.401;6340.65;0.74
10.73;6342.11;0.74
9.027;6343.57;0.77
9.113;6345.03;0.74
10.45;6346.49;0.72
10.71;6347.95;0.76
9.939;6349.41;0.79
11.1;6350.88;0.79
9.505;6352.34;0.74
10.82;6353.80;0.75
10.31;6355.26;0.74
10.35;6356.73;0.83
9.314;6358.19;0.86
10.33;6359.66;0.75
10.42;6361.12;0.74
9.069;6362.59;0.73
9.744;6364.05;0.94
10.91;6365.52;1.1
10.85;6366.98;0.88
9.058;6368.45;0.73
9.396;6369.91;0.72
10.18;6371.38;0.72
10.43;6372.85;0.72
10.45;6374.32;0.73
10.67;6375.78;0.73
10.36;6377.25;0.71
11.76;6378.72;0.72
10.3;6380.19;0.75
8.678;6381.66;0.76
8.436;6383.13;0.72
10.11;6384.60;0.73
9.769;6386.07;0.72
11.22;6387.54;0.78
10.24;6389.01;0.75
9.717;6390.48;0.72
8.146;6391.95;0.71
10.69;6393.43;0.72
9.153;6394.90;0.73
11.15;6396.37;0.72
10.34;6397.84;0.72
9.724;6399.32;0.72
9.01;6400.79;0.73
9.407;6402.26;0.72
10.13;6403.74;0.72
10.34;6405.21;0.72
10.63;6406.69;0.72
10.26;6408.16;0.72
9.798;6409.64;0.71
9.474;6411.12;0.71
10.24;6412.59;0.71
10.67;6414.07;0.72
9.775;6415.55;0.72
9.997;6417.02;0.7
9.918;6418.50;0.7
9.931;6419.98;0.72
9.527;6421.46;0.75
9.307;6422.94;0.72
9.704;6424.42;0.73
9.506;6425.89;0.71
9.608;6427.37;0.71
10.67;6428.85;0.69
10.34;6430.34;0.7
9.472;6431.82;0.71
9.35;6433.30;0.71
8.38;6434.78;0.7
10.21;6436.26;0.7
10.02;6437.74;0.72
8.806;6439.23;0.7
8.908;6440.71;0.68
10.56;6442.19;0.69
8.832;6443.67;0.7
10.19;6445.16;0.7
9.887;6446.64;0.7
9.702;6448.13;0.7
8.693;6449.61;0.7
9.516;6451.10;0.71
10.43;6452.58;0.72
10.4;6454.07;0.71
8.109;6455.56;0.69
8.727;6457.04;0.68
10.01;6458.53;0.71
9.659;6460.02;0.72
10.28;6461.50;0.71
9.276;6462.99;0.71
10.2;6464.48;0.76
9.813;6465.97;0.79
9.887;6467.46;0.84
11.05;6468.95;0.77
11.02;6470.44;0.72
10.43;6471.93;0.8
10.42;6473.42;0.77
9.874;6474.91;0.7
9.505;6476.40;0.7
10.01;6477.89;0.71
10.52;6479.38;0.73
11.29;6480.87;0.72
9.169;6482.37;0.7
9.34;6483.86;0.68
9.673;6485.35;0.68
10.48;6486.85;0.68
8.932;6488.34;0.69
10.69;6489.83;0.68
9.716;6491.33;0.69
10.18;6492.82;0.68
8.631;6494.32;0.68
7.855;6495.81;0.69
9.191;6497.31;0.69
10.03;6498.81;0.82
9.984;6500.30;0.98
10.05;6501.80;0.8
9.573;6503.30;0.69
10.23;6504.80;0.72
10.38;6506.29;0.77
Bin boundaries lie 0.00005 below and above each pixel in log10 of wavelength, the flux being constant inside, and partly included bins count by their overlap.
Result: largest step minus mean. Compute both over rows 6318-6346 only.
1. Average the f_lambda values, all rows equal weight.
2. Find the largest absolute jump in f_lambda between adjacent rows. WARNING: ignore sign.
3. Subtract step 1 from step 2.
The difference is -8.35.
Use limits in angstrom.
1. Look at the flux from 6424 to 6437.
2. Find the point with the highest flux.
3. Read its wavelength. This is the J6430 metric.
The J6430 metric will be 6428.85 angstrom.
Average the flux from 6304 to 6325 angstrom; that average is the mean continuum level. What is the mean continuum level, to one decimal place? 10.1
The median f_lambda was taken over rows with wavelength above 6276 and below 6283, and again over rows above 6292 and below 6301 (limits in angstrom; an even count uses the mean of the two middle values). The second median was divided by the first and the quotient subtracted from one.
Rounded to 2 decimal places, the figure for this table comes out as -0.08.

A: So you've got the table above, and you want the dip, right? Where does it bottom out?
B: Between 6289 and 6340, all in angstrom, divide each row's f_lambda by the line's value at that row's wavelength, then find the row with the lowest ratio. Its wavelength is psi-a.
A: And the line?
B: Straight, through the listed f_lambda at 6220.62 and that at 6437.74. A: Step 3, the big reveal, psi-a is 6315.88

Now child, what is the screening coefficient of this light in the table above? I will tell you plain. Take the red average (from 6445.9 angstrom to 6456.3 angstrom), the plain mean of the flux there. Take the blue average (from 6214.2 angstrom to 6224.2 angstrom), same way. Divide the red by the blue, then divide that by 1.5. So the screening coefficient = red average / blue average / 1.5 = 0.636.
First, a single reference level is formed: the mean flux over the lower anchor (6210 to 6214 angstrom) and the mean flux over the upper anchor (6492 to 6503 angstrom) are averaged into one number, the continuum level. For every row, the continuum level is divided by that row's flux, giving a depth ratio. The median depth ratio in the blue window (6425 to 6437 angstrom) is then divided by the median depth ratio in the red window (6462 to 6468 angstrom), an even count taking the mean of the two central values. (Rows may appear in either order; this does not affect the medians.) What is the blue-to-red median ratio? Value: 1.03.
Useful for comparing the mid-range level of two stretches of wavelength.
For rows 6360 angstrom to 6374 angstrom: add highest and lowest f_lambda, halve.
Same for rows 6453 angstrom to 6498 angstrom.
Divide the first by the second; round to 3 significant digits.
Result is 1.04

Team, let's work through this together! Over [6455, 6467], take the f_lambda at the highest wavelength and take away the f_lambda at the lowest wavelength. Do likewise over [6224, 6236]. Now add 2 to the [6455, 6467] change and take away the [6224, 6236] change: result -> 3.8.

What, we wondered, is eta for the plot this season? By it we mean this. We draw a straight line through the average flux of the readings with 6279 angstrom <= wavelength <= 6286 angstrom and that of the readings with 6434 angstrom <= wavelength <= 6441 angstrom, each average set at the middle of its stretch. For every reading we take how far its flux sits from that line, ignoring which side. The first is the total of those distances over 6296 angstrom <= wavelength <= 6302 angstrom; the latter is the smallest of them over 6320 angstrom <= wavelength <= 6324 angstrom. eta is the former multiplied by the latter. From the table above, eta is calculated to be 0.5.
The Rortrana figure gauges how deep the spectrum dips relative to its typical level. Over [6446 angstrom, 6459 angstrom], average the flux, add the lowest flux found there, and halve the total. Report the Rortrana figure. 8.8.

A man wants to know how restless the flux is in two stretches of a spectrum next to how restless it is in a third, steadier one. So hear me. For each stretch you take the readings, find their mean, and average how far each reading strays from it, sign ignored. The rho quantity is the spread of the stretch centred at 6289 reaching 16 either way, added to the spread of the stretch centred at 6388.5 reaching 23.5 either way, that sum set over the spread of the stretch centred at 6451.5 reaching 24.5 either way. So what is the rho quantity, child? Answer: 2.3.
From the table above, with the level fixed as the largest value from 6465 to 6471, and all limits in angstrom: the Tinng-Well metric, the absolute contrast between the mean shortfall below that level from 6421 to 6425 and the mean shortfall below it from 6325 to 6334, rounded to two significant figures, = 1.2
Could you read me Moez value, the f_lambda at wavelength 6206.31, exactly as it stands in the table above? 11.1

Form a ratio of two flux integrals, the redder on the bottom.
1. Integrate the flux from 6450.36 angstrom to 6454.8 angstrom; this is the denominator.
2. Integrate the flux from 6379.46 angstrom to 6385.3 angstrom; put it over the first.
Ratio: 1.22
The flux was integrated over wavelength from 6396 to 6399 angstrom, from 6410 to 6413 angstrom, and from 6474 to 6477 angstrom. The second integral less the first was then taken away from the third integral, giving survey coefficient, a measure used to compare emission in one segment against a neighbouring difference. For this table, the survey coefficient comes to 31.4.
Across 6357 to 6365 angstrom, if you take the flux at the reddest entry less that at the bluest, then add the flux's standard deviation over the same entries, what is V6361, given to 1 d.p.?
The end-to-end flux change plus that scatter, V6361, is 1.0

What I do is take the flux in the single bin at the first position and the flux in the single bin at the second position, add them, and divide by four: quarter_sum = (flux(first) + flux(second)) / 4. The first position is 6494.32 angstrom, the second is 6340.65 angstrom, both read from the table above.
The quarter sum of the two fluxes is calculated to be 4.51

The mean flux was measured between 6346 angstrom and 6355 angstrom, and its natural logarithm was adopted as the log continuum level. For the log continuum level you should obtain 2.34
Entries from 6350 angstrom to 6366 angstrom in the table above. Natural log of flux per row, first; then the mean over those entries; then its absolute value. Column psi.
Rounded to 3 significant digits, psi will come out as 2.32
